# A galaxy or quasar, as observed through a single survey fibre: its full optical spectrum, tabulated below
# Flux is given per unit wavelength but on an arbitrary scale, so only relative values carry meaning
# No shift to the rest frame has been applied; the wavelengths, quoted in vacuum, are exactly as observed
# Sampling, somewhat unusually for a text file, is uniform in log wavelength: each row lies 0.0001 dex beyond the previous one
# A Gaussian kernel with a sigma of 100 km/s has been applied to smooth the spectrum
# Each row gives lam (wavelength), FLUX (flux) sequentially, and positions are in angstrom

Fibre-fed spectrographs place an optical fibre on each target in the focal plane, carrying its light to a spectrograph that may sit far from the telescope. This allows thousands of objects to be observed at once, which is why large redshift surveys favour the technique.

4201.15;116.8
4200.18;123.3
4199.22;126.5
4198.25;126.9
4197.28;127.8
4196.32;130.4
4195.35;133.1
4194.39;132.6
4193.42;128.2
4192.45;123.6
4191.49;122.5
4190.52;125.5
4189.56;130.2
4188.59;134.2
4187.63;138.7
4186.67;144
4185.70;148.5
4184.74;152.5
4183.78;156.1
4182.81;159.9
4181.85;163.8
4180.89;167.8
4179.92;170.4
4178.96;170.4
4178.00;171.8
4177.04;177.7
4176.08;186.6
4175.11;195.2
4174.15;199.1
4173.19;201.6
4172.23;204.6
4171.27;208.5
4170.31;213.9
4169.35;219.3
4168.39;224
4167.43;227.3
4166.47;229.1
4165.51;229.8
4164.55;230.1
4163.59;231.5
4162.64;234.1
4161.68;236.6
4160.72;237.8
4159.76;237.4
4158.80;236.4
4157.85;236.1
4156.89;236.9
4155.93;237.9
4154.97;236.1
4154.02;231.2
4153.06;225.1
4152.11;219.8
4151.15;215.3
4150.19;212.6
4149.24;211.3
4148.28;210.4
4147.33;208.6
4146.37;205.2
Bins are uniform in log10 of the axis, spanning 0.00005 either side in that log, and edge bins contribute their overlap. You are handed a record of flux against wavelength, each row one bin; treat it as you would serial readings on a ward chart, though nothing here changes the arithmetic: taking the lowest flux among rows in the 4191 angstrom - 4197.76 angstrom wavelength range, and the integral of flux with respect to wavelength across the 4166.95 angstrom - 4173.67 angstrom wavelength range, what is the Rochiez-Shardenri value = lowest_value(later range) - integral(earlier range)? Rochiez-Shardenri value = -1317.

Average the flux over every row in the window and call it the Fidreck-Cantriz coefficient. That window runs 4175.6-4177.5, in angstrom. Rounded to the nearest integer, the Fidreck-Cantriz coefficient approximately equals 182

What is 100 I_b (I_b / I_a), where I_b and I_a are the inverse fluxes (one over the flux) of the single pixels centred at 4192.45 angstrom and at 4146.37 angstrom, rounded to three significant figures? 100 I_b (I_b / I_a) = 1.34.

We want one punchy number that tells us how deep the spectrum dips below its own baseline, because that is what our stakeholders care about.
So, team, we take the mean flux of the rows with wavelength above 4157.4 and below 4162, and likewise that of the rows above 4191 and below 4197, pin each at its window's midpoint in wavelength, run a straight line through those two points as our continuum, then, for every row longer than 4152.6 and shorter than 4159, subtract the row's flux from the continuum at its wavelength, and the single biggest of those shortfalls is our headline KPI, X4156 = 33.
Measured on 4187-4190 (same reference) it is 12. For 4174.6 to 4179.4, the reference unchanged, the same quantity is 7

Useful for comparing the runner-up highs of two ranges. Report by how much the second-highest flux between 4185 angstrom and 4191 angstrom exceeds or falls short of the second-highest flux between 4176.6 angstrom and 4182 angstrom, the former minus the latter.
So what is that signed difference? -28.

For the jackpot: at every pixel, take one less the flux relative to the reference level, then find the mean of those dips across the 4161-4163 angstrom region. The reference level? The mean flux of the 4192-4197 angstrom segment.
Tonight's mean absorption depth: -0.8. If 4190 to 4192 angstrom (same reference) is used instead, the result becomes 0.0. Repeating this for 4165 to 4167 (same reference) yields -0.8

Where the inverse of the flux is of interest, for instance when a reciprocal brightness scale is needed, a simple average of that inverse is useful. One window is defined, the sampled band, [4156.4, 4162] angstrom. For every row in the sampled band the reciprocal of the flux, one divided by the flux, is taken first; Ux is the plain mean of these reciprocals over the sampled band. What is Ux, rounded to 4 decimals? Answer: 0.0042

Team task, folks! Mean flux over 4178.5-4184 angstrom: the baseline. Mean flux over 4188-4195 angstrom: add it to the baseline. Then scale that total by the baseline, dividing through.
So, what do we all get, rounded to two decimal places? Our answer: 1.78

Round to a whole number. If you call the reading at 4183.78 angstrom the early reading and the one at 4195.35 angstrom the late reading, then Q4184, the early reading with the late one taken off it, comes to 23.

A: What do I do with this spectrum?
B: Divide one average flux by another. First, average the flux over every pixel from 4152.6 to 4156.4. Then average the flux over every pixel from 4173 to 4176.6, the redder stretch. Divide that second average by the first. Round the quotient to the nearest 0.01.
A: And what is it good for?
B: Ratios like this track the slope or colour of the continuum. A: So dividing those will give 0.84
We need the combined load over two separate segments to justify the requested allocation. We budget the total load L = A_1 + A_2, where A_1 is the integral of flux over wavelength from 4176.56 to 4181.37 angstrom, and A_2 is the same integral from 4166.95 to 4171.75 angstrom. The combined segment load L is 1875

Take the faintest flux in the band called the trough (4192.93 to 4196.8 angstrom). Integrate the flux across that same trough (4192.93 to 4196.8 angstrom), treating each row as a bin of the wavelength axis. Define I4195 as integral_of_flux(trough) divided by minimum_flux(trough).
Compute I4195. 4.0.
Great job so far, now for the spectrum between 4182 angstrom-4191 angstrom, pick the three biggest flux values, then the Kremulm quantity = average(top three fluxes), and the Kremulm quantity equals 156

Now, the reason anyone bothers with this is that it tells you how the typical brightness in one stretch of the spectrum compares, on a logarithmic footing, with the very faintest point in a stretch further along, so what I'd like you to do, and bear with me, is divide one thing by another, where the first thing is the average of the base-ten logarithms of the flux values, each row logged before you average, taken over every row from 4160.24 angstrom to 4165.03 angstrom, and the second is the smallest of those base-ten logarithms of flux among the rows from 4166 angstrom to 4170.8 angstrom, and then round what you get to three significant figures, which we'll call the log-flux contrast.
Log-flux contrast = 1.02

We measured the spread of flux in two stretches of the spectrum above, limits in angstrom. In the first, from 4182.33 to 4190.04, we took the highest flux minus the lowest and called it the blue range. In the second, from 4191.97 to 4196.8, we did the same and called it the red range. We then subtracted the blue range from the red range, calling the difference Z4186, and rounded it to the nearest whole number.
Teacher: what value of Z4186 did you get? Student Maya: -20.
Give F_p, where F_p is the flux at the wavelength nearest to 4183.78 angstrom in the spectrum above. 156.1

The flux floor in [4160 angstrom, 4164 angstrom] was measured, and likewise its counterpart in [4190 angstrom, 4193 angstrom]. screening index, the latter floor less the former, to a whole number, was -109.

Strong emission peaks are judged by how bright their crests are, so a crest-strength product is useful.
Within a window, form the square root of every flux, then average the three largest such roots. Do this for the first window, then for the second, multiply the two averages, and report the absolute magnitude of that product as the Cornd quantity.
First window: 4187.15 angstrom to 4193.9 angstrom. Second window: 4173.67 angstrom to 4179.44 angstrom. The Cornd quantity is 161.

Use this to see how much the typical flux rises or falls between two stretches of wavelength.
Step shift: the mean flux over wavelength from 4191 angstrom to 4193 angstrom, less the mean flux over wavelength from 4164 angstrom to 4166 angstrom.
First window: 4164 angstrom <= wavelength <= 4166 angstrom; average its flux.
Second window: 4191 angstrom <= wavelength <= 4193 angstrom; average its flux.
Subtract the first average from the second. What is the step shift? -107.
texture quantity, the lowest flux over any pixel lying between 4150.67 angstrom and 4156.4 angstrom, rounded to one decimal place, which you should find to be 215.3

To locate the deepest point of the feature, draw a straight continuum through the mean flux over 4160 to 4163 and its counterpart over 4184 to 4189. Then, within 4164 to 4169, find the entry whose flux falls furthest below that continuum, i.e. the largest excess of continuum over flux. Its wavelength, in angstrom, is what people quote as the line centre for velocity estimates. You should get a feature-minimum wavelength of 4164.55 angstrom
